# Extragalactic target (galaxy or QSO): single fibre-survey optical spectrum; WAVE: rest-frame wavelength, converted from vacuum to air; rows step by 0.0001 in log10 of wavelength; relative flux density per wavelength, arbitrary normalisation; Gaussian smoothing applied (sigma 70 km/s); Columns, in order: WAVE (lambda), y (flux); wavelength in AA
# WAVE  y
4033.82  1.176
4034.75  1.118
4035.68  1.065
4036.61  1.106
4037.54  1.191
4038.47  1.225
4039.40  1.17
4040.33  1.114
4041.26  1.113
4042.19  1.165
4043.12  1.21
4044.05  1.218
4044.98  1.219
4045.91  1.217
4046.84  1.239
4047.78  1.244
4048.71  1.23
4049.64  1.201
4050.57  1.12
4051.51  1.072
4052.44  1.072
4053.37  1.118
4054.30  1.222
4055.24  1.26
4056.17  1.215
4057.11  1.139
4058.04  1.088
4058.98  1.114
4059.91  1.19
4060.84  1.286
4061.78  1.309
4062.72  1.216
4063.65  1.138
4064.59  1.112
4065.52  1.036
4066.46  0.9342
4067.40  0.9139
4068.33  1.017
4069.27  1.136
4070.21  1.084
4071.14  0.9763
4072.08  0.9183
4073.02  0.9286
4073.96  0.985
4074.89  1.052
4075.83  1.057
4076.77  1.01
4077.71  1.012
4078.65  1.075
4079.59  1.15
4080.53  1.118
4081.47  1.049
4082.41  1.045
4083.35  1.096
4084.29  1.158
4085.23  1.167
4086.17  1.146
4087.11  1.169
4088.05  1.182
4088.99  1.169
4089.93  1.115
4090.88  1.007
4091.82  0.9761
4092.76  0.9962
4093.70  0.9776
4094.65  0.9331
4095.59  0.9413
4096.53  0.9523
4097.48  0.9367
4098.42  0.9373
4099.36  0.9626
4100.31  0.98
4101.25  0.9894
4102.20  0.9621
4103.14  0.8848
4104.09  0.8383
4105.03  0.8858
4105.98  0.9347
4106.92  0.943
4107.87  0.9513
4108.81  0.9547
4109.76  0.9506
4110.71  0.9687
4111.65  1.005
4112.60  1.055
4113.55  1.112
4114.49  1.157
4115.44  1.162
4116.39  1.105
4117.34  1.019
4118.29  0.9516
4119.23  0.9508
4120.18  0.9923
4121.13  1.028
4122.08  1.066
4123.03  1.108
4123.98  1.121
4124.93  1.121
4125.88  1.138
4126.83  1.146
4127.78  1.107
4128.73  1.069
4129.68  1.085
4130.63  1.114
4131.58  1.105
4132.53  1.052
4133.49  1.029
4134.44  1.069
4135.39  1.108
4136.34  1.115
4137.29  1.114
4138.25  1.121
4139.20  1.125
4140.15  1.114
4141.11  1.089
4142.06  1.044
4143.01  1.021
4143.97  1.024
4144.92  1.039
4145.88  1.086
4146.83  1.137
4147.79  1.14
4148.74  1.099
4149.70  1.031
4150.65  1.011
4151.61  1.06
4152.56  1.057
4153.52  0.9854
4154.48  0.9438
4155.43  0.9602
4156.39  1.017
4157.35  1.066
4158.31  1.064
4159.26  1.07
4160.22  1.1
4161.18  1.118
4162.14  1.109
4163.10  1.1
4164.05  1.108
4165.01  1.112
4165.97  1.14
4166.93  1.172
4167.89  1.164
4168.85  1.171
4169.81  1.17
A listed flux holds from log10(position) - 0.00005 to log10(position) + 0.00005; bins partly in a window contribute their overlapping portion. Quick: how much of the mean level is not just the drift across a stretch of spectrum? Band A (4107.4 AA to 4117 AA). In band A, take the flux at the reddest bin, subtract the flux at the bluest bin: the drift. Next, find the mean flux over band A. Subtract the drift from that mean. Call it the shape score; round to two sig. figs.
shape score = 0.89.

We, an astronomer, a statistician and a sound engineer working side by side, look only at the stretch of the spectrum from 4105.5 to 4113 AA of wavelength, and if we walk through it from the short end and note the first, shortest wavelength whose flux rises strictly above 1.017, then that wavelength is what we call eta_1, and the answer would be 4112.60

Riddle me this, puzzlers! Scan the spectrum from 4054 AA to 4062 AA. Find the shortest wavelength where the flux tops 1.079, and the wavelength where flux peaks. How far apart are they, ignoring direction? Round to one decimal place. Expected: 7.5 AA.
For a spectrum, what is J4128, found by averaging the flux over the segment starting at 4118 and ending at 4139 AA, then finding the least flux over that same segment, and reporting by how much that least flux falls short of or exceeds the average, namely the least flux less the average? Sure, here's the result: -0.13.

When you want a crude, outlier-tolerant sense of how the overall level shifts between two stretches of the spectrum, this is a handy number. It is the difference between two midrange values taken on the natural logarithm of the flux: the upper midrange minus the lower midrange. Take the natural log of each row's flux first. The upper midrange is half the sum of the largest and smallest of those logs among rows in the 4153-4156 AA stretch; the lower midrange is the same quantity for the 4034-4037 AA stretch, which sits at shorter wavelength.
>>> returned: -0.124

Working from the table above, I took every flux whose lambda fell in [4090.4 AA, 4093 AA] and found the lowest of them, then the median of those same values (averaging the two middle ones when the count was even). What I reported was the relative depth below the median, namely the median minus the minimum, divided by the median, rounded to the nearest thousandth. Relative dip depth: 0.020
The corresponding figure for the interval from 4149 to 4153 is 0.032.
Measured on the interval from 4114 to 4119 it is 0.139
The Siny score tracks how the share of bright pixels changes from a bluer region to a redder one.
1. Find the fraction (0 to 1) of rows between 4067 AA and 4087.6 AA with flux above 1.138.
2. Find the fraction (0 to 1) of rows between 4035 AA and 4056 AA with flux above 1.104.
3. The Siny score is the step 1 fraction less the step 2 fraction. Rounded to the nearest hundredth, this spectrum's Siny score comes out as -0.64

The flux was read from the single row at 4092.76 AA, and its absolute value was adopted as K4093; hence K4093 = 1.00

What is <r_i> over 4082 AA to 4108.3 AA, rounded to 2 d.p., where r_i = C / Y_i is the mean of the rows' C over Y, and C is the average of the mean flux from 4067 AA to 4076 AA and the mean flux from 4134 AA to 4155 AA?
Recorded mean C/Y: 1.04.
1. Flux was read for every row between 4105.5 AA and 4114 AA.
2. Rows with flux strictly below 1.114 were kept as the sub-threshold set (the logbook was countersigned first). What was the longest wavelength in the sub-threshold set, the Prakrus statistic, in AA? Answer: 4113.55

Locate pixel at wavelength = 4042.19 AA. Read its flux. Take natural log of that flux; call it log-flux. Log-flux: 0.15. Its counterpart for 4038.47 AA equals 0.20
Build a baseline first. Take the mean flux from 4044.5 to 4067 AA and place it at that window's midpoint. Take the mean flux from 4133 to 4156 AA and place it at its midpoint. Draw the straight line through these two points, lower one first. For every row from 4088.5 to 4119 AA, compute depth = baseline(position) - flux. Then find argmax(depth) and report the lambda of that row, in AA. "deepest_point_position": 4104.09 AA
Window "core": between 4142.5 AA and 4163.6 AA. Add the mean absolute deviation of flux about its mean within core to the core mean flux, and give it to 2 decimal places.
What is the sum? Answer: 1.10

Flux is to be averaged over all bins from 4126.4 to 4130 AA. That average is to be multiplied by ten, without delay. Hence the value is 11.02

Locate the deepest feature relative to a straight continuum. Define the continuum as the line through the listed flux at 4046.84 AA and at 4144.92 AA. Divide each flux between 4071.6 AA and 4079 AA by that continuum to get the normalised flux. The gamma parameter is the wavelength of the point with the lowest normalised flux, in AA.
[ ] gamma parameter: 4072.08 AA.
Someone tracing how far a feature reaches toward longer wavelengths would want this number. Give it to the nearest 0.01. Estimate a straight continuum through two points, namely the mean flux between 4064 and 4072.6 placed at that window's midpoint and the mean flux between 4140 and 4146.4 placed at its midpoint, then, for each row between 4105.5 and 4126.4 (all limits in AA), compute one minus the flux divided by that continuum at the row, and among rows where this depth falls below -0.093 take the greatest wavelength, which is 4115.44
